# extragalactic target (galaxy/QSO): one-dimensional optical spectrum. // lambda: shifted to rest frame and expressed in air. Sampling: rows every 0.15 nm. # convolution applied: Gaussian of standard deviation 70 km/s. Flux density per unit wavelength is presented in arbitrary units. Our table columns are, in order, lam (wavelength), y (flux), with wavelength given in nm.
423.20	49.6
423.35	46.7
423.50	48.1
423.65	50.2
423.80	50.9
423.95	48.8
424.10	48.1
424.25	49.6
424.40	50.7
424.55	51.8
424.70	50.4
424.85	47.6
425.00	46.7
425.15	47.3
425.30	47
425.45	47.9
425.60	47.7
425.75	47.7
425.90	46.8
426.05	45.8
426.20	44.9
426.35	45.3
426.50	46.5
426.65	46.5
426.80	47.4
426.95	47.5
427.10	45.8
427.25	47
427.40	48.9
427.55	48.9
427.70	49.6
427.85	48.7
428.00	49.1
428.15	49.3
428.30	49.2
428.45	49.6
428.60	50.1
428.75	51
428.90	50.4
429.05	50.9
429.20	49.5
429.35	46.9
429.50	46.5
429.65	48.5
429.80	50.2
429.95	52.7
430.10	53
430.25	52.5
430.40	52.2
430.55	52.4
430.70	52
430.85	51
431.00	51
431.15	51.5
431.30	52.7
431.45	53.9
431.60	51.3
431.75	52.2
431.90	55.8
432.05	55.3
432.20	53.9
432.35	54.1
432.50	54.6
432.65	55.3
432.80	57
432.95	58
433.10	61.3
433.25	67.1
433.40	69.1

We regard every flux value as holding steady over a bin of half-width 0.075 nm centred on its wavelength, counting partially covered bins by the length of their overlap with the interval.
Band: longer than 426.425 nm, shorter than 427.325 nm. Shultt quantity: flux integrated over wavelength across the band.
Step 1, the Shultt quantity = 42.1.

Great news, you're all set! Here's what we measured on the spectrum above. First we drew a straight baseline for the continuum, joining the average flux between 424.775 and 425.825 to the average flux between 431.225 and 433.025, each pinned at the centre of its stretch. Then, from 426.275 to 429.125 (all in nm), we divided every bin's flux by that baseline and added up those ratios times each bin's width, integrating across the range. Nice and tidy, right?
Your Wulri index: 2.77 nm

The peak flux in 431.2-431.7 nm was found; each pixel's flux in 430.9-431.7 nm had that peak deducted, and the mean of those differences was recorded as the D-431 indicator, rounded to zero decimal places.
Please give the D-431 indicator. -2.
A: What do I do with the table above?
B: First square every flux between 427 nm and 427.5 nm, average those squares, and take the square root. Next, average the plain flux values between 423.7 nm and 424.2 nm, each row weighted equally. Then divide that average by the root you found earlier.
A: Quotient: 1.04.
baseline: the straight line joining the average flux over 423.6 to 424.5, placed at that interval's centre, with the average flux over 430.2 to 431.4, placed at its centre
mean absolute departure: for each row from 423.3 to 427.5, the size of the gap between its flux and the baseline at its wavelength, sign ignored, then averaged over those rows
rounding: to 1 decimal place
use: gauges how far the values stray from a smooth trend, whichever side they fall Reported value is 2.7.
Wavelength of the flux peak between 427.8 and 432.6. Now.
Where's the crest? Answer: 431.90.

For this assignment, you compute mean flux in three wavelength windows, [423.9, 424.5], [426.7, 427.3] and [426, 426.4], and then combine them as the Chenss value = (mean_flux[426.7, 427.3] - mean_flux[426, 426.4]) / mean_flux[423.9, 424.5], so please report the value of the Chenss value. 0.032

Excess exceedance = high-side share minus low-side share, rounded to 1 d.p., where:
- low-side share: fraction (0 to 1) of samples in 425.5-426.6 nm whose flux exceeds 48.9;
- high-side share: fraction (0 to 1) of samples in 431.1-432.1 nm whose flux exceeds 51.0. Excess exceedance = 1.0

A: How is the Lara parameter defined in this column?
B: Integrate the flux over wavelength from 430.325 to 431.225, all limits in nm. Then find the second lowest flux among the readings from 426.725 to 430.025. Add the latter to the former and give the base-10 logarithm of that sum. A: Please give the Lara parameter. 1.97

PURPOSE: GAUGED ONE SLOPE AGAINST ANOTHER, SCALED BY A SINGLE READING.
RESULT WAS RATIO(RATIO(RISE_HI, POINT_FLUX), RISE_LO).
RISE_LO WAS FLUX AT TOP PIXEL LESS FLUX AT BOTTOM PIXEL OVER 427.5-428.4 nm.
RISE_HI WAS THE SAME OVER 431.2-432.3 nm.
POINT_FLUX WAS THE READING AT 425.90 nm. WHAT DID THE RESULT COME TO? 0.085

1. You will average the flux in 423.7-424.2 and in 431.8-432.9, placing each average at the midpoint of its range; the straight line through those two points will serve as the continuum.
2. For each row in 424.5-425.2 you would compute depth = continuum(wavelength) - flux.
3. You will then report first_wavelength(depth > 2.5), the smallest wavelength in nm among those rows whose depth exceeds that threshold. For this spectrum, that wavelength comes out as 425.00 nm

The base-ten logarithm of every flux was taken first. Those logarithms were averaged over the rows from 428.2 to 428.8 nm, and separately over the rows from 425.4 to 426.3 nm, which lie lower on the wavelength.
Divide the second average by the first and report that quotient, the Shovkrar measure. 0.98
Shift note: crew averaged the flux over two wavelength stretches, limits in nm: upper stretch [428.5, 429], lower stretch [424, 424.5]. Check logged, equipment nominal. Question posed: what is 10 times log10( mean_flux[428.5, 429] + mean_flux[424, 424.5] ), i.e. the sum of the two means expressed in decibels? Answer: 20.0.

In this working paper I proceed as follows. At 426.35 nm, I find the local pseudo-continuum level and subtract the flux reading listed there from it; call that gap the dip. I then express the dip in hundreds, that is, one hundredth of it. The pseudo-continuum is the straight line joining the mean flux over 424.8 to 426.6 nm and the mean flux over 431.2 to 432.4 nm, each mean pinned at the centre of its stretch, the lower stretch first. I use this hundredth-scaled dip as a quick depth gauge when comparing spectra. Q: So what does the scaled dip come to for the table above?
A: 0.022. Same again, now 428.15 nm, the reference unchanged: 0.002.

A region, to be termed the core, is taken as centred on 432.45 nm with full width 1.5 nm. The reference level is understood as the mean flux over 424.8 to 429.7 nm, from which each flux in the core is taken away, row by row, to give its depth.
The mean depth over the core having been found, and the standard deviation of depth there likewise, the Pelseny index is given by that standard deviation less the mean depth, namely 10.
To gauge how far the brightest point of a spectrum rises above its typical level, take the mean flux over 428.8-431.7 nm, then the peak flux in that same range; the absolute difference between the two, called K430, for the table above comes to 2.9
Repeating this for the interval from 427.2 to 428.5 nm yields 0.7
